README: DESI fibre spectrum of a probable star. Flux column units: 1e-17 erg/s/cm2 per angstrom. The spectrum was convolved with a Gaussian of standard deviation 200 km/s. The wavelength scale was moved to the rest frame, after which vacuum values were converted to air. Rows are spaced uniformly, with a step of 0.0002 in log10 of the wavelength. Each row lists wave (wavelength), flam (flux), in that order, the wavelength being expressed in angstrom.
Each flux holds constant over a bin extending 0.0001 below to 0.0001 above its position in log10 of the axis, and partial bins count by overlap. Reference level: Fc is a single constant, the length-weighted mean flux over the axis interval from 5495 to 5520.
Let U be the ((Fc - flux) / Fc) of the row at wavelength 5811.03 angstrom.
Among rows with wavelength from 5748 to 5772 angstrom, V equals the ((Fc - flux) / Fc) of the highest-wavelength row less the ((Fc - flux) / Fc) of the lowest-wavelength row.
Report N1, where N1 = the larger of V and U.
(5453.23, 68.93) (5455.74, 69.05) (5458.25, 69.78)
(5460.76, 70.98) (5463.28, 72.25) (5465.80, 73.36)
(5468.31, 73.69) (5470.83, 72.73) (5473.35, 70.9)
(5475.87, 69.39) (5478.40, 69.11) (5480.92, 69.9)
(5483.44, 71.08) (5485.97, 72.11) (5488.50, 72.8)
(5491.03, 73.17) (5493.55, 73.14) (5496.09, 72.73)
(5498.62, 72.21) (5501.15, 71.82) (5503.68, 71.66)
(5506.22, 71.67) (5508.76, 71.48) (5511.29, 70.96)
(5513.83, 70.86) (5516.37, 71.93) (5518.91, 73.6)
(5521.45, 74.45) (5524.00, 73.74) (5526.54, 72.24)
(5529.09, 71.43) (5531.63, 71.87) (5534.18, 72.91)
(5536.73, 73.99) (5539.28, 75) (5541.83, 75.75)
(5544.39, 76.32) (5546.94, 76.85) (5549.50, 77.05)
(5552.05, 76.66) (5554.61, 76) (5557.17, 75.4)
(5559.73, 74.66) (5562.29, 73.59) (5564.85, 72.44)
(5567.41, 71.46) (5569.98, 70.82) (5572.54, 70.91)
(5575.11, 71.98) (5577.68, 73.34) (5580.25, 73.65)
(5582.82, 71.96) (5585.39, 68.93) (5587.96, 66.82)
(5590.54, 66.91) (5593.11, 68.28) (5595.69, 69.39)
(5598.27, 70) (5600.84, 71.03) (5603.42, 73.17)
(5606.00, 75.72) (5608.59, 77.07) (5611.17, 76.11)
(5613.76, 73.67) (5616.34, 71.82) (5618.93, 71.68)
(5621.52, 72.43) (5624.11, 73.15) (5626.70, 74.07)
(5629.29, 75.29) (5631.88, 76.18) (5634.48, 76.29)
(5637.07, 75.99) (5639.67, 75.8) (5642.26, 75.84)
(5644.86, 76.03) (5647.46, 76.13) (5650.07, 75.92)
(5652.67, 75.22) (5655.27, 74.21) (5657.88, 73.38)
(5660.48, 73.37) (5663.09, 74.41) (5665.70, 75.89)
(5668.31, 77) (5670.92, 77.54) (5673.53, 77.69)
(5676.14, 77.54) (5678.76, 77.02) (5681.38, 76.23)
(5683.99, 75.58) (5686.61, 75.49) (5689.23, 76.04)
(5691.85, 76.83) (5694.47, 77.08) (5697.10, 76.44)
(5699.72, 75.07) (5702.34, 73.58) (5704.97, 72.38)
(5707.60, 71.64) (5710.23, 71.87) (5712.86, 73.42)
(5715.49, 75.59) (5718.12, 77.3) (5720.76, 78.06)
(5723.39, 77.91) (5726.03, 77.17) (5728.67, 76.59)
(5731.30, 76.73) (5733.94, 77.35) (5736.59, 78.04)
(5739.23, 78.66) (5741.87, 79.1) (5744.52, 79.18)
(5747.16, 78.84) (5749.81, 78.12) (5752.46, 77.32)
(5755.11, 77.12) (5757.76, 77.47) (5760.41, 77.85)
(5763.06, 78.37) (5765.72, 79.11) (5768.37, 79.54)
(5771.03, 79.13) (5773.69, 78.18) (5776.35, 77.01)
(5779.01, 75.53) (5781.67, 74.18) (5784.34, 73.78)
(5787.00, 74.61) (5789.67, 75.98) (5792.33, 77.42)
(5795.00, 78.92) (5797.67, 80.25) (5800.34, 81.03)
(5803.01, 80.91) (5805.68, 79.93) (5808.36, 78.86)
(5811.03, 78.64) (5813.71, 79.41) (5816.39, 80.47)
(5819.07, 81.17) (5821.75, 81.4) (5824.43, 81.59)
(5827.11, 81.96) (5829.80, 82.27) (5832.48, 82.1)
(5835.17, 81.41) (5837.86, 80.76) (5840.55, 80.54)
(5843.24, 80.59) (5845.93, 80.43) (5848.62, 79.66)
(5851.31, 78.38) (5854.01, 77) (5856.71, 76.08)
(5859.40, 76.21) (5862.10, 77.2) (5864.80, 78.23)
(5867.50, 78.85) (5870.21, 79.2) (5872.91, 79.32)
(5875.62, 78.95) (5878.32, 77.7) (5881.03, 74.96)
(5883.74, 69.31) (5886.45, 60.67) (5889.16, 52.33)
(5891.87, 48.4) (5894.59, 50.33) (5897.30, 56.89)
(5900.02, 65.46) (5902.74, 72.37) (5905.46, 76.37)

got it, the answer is -0.01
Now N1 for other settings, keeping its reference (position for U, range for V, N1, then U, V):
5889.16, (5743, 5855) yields 0.27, 0.27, 0.03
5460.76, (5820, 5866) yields 0.04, 0.01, 0.04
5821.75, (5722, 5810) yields -0.01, -0.13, -0.01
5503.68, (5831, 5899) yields 0.35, 0.00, 0.35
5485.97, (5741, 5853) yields 0.01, 0.00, 0.01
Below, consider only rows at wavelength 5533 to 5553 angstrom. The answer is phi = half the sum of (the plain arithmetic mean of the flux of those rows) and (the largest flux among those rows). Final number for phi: 76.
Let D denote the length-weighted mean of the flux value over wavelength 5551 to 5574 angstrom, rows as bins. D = 74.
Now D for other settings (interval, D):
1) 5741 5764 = 78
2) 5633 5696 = 76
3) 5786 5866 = 79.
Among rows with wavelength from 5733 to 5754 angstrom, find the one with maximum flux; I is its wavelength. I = 5744.52 angstrom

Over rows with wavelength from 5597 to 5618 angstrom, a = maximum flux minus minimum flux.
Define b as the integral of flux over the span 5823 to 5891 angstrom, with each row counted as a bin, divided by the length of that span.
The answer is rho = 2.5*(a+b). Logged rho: 210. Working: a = 7.1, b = 77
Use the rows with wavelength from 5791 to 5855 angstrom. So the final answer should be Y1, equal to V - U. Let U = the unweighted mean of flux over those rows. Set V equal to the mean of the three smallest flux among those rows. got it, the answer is -3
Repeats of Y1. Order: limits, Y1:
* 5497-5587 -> -3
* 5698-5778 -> -5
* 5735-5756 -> -1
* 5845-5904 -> -21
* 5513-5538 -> -1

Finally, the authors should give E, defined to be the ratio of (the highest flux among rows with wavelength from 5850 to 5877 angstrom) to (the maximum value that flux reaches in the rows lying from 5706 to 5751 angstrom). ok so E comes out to 1.00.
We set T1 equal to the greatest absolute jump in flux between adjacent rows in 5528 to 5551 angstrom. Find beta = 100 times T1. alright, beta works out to 108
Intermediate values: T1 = 1.1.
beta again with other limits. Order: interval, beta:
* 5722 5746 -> 74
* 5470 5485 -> 183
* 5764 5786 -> 148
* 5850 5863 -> 138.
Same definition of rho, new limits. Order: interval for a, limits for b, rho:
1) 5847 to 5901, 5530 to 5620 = 261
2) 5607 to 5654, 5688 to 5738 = 203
